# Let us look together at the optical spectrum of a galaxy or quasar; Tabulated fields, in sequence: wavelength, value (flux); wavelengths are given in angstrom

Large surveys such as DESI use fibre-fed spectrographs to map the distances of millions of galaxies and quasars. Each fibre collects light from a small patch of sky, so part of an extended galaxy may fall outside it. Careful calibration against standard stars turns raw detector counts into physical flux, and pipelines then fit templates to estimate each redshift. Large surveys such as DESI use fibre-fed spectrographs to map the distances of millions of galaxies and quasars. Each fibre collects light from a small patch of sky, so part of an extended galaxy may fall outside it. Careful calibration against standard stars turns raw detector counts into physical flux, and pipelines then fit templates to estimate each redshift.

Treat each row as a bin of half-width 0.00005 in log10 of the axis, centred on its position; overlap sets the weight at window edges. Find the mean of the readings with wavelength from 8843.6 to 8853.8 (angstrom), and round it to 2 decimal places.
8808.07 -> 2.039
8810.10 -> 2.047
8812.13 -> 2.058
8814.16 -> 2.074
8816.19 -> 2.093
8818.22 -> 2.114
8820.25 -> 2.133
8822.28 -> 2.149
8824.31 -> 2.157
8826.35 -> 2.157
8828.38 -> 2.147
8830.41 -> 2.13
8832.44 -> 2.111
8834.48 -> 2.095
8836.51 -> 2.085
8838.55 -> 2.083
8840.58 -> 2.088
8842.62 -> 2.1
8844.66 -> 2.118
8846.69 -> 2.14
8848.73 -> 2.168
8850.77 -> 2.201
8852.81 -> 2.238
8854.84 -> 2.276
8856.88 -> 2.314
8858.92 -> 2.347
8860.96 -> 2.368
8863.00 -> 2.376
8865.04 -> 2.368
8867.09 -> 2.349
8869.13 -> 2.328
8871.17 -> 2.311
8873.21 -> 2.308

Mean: 2.17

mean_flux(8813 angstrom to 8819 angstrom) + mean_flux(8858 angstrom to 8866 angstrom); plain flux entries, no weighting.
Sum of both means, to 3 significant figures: 4.46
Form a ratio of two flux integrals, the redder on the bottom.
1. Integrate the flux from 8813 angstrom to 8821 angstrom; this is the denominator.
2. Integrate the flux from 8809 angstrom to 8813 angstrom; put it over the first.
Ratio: 0.49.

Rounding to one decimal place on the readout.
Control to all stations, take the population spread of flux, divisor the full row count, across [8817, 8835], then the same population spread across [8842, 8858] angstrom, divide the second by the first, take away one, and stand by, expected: 2.5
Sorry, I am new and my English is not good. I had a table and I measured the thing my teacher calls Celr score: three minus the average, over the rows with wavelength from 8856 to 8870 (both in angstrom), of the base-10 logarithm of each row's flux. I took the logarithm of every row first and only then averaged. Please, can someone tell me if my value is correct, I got 2.629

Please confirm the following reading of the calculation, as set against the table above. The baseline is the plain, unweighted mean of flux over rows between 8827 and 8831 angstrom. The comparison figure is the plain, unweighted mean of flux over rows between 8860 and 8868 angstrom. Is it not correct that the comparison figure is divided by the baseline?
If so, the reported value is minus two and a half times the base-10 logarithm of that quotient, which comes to -0.11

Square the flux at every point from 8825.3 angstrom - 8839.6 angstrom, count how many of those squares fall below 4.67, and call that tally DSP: 7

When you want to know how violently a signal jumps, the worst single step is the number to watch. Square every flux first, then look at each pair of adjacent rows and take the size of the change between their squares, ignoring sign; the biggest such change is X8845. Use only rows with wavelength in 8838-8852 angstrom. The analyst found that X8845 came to 0.144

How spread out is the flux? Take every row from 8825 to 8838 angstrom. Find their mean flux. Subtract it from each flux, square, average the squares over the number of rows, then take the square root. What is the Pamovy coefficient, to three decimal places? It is 0.026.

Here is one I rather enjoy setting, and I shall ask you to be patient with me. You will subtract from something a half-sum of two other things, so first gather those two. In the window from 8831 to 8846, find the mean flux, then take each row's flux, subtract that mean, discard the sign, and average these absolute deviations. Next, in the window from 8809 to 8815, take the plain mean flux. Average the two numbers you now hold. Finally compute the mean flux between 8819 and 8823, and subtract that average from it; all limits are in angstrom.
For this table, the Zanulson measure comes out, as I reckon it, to 1.11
